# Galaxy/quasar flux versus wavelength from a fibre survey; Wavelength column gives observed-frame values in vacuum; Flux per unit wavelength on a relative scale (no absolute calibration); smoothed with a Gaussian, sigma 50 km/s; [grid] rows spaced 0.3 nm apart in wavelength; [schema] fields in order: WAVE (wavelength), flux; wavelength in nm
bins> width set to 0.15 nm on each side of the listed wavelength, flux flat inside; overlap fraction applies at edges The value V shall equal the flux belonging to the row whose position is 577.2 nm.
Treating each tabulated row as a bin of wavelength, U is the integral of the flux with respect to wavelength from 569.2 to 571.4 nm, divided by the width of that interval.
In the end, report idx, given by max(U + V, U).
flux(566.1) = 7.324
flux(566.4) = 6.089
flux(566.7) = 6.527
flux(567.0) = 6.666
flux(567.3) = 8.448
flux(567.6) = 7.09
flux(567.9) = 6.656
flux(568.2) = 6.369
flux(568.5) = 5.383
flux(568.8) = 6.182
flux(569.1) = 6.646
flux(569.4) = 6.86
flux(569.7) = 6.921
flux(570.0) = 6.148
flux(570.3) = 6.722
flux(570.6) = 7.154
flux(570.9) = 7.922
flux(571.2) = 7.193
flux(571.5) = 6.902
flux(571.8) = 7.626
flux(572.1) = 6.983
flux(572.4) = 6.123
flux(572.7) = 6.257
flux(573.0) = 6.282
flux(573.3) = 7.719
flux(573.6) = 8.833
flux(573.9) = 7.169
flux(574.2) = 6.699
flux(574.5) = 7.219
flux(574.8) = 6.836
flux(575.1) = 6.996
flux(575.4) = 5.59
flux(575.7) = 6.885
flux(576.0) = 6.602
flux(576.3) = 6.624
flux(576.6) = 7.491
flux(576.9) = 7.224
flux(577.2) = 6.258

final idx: 13.2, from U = 6.98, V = 6.258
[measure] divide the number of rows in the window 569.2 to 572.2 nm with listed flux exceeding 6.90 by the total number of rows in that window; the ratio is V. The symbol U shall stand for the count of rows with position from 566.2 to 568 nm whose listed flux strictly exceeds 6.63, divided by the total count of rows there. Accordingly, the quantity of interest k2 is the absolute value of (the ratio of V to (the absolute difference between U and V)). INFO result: 21.0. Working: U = 0.67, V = 0.70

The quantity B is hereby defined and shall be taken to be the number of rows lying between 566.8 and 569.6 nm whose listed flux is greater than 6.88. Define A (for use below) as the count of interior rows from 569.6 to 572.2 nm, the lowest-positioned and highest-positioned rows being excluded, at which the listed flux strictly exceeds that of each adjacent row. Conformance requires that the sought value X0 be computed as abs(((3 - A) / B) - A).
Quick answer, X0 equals 1.5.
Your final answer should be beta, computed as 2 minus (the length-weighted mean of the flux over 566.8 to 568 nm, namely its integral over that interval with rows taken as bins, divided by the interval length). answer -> -5.2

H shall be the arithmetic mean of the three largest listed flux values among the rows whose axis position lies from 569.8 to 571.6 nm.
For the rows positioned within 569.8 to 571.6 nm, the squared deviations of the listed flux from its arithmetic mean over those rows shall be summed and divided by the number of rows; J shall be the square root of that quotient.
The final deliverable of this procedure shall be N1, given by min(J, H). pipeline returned 0.54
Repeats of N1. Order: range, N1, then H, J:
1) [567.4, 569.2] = 0.53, 6.8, 0.53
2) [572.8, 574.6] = 0.81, 7.9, 0.81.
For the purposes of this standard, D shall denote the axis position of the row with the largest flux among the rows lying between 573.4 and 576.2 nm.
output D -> 573.6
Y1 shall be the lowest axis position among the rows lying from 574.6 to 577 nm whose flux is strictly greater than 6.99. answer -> 575.1 nm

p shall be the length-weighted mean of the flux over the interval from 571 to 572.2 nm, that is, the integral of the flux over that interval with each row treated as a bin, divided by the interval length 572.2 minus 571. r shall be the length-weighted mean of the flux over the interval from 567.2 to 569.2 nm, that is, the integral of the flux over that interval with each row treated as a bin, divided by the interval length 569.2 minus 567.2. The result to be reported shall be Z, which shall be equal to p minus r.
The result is 0.6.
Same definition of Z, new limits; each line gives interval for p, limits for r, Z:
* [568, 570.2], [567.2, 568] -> -1.0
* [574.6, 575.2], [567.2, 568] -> -0.4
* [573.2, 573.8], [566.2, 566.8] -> 1.9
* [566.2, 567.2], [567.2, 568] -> -0.8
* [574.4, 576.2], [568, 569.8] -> 0.3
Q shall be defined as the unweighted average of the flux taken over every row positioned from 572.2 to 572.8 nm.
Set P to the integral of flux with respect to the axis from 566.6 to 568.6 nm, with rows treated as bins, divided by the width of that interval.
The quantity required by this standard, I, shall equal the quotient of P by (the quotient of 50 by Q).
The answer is 0.84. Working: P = 6.8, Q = 6.19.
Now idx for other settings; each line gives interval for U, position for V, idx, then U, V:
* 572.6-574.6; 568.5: 12.6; 7.19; 5.383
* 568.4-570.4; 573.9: 13.6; 6.43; 7.169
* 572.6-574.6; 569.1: 13.8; 7.19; 6.646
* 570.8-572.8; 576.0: 13.6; 7.00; 6.602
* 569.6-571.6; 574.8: 13.8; 7.00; 6.836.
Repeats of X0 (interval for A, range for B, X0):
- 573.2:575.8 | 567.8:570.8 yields 3.0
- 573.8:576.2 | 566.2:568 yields 3.0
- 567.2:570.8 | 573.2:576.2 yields 0.7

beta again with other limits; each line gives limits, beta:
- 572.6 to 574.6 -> -5.2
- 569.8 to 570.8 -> -4.7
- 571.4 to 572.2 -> -5.2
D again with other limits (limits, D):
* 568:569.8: 569.7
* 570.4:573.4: 570.9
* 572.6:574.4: 573.6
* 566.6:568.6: 567.3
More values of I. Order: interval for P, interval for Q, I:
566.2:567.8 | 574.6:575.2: 0.96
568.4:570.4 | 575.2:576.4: 0.83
